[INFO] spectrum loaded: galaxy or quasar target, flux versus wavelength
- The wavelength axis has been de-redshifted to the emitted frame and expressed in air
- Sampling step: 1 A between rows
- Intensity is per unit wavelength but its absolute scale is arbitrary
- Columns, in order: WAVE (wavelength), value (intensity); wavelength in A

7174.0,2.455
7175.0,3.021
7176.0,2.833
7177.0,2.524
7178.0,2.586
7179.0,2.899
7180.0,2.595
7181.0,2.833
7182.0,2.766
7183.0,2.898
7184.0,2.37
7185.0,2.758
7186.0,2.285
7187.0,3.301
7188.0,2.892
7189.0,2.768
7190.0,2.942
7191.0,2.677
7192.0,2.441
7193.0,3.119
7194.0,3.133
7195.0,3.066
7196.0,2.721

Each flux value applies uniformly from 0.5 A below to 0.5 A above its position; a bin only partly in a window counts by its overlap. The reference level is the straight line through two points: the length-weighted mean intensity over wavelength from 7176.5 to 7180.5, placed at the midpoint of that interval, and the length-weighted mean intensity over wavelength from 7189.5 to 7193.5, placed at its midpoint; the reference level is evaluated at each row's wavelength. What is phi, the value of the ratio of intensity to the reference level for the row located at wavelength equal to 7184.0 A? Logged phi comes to 0.87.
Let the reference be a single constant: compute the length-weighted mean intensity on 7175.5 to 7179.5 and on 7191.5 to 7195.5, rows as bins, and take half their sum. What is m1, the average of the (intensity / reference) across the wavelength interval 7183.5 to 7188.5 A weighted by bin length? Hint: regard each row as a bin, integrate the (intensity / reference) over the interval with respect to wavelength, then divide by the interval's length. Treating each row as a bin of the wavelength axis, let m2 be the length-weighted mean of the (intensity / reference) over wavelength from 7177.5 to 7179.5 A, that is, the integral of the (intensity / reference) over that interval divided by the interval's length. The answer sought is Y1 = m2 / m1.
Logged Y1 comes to 1.01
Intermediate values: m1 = 0.963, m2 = 0.971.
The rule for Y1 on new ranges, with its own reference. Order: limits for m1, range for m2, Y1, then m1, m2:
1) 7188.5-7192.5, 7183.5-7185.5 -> 0.95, 0.958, 0.908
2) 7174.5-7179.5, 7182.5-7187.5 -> 0.98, 0.981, 0.964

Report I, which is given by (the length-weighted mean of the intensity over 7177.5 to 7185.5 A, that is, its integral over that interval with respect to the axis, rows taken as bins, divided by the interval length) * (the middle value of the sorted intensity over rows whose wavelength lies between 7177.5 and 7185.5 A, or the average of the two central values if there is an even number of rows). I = 7.5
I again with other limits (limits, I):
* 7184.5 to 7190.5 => 8.0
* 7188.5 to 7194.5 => 8.1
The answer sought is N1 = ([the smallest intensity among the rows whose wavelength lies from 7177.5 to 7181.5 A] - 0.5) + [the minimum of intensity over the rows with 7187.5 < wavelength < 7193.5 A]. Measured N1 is 4.53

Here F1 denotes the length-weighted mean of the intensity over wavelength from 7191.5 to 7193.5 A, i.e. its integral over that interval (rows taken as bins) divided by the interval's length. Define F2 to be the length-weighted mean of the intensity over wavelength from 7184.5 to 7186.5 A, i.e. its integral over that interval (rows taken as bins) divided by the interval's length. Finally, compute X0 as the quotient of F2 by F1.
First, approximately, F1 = 2.78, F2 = 2.52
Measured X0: 0.91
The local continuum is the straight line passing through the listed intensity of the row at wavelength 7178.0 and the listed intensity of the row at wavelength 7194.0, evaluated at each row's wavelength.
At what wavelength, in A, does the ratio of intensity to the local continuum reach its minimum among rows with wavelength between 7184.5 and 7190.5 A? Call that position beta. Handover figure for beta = 7186.0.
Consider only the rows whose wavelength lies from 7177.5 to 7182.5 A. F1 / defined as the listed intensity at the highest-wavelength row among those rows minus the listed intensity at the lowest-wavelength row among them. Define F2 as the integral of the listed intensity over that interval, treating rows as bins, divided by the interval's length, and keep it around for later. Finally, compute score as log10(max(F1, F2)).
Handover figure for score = 0.437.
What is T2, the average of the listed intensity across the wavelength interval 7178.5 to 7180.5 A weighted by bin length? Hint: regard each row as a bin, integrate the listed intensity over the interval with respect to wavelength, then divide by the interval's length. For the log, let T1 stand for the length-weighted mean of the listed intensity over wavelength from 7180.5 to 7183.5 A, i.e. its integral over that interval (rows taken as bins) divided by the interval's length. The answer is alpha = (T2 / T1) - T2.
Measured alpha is -1.78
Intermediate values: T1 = 2.83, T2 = 2.75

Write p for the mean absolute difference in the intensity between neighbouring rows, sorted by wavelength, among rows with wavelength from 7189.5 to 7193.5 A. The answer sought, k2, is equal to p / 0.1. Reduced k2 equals 3.9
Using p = 0.393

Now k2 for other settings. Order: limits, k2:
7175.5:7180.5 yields 2.5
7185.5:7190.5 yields 4.3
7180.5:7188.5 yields 4.3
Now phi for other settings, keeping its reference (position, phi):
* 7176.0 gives 1.08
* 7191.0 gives 0.96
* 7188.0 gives 1.05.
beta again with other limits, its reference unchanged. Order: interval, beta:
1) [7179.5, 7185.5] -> 7184.0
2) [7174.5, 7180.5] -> 7180.0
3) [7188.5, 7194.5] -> 7192.0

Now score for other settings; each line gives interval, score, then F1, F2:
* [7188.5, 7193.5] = 0.446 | 0.4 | 2.79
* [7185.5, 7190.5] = 0.453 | 0.7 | 2.84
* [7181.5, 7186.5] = 0.418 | -0.5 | 2.62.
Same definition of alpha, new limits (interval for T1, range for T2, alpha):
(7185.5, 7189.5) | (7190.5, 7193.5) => -1.77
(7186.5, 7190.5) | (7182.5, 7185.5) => -1.78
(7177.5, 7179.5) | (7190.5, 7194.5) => -1.81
